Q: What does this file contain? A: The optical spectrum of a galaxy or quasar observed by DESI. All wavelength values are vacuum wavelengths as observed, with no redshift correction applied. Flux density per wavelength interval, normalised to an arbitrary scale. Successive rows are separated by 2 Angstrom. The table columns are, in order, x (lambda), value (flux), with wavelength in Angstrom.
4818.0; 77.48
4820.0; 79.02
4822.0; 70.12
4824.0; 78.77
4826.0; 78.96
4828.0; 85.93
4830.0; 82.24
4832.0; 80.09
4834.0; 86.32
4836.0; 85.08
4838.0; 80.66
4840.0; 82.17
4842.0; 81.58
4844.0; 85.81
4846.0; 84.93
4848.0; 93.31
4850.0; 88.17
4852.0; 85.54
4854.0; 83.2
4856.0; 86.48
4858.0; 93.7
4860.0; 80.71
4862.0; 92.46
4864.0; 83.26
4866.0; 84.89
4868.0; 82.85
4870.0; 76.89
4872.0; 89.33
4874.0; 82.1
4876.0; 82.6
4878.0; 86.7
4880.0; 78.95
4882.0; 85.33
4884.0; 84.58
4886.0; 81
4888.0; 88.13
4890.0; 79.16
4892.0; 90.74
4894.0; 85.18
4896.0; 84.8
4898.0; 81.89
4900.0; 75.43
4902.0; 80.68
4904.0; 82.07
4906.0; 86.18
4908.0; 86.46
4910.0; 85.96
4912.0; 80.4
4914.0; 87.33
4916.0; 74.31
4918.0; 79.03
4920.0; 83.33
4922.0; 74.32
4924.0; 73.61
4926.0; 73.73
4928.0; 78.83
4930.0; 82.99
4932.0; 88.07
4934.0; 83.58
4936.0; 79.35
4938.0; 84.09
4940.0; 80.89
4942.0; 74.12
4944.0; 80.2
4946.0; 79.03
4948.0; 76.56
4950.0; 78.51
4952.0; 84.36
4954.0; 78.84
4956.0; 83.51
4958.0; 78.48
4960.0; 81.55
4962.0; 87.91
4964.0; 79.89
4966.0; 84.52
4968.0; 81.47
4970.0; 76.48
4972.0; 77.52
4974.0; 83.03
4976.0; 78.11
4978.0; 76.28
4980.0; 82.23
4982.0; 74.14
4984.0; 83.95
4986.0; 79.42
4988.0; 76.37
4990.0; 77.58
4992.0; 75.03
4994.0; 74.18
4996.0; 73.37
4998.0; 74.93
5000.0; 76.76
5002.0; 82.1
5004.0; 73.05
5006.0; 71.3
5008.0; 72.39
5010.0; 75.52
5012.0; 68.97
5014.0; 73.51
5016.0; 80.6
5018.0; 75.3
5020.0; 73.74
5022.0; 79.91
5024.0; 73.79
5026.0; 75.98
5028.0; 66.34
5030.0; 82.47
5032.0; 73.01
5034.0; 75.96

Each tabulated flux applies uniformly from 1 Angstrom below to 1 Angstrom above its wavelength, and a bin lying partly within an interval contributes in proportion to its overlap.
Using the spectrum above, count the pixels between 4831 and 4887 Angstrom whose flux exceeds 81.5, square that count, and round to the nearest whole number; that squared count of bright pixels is 484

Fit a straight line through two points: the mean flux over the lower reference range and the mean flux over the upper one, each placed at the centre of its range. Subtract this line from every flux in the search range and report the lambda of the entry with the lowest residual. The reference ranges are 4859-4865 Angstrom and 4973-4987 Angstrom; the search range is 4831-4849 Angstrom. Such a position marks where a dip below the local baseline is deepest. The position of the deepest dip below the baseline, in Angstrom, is 4832.0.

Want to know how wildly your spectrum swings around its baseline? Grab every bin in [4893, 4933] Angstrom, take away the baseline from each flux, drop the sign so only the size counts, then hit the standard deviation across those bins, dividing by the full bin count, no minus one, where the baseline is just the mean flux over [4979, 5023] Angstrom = 3.5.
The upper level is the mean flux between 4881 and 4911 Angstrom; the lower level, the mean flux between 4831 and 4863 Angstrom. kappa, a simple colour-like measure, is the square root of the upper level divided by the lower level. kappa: 0.99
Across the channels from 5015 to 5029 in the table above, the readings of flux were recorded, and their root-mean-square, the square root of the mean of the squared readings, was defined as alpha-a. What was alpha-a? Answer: 75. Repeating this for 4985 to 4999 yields 76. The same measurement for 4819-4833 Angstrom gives 79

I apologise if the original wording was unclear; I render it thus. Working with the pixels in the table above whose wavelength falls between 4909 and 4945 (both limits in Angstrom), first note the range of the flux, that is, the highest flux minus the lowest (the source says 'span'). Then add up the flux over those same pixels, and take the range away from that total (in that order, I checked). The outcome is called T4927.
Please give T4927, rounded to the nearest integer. 1430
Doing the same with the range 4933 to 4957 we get 953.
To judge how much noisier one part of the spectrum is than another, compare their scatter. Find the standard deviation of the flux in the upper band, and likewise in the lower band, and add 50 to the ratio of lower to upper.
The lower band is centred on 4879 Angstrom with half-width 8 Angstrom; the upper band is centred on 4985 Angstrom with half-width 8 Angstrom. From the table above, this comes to 50.96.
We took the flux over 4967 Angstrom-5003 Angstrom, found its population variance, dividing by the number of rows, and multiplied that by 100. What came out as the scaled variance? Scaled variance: 1047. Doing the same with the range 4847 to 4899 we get 1858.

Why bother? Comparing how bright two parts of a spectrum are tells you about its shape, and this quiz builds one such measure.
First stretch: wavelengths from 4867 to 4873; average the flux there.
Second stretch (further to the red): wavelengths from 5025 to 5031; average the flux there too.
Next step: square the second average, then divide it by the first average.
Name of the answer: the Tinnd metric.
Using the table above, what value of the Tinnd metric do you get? 68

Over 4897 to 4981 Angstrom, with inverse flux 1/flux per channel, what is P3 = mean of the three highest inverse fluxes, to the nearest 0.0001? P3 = 0.0135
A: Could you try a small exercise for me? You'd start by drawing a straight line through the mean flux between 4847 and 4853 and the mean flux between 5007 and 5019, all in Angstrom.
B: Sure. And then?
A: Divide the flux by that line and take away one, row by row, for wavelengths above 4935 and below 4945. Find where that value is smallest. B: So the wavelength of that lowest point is 4942.0 Angstrom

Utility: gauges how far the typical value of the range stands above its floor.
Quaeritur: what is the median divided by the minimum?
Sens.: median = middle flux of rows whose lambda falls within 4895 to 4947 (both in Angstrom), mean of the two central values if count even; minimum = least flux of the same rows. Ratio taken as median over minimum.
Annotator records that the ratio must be 1.10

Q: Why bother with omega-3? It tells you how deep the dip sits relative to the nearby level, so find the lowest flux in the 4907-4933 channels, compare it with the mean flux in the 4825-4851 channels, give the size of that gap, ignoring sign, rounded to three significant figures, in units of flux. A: 10.6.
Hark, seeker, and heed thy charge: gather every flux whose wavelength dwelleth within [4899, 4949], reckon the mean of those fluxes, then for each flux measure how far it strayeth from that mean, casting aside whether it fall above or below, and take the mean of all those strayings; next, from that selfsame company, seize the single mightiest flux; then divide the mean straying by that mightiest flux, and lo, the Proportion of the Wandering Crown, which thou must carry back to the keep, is 0.042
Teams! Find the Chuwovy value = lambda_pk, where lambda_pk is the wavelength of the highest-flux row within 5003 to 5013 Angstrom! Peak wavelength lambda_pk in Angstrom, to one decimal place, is 5010.0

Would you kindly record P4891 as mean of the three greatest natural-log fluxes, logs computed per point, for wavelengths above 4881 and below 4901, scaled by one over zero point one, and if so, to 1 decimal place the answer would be 44.8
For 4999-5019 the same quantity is 43.8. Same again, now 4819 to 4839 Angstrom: 44.5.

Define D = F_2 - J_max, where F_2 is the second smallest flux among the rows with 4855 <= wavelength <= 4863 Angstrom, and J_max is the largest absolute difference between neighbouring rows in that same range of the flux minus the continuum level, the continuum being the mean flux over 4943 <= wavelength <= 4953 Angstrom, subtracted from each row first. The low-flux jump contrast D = 73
